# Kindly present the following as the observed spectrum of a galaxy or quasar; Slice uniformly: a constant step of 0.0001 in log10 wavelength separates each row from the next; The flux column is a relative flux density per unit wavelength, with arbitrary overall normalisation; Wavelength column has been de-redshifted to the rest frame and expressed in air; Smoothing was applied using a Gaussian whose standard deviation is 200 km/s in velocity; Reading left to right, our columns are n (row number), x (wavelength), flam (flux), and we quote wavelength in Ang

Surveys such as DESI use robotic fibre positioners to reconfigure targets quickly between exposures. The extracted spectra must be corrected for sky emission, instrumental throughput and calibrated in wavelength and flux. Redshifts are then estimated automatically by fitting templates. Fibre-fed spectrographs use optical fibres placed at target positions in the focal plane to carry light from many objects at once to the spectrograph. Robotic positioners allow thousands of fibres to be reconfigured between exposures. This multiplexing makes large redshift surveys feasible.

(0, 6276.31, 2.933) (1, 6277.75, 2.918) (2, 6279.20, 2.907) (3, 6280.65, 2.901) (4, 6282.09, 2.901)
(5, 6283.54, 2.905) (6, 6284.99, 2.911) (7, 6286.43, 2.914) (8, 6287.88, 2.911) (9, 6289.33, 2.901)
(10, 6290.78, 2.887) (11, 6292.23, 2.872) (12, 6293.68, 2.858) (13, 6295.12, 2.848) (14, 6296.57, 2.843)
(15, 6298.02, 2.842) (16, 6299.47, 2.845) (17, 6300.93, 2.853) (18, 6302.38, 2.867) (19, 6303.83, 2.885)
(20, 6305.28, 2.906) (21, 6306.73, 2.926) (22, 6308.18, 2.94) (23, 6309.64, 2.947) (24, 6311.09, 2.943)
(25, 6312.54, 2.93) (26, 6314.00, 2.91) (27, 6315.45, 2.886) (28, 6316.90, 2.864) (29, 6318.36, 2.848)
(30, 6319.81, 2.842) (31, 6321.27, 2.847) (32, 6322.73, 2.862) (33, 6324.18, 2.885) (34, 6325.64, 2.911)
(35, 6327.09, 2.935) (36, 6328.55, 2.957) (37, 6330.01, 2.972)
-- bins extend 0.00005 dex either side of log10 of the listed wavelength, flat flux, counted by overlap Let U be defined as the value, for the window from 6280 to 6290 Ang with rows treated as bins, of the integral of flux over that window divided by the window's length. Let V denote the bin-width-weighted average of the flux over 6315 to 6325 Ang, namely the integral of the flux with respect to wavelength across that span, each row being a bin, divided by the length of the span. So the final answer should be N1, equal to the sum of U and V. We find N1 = 5.77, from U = 2.91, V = 2.861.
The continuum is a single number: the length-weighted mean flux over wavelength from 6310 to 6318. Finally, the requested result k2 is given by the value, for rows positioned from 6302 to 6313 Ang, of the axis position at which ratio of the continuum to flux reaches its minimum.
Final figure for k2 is 6309.64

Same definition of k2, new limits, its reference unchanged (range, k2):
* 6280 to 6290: 6286.43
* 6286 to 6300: 6286.43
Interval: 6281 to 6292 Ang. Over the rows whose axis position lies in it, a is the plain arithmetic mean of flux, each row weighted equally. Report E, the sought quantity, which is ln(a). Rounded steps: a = 2.90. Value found 1.07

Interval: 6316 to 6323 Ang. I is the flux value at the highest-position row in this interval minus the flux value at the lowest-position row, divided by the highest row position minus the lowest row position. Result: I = 0.000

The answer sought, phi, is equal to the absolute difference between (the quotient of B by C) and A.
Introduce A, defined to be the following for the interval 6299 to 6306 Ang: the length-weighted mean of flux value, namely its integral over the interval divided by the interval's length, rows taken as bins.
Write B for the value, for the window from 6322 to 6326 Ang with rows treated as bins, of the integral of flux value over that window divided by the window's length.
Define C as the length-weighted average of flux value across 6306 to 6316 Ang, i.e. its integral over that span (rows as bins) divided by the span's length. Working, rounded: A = 2.87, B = 2.88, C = 2.927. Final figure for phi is 1.885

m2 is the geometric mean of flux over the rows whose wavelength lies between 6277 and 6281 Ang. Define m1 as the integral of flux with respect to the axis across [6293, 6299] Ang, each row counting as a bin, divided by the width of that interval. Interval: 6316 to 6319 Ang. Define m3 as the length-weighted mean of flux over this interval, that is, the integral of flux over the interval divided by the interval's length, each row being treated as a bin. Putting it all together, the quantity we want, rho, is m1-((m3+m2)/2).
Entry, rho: -0.031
